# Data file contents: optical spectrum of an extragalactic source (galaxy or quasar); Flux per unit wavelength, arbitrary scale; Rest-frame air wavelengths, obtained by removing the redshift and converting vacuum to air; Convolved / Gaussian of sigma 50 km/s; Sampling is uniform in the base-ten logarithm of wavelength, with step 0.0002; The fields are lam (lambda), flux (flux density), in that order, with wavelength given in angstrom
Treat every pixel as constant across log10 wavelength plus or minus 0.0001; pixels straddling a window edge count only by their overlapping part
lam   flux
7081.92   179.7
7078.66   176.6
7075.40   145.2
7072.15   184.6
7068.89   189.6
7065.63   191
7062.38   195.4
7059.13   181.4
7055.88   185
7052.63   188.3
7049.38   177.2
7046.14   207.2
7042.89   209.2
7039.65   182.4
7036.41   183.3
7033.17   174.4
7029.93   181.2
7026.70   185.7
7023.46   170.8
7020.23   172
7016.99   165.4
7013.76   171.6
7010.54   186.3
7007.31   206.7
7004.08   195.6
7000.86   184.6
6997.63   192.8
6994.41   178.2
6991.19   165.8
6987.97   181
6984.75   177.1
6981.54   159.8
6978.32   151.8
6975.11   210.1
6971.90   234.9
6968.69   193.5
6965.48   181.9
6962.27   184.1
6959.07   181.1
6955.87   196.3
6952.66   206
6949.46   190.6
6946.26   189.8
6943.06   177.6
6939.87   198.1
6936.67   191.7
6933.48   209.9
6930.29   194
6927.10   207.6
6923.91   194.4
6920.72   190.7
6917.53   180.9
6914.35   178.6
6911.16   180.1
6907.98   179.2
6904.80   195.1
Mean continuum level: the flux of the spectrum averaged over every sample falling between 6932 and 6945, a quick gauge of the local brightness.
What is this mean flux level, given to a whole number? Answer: 194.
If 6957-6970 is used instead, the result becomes 185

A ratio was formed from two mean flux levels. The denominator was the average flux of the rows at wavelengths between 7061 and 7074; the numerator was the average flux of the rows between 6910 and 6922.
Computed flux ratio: 0.96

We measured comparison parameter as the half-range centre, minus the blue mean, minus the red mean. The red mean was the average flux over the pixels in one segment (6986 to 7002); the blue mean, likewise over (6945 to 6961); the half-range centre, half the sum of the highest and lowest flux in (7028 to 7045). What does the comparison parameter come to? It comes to -181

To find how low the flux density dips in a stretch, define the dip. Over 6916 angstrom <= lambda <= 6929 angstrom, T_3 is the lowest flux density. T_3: 180.9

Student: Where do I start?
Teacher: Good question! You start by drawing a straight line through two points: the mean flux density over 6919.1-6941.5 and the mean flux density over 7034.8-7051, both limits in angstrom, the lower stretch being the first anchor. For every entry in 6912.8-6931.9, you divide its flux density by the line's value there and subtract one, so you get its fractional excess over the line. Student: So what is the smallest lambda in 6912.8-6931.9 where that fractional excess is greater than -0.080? 6920.72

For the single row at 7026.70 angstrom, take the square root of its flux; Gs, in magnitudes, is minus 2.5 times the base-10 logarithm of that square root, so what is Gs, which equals -2.84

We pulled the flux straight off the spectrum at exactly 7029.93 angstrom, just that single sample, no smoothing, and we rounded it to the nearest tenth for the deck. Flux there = 181.2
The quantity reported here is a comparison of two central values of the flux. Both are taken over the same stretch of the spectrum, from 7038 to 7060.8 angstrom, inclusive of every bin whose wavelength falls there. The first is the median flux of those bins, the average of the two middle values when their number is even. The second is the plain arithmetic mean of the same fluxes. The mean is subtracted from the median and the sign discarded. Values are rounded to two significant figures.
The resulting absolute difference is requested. 5.1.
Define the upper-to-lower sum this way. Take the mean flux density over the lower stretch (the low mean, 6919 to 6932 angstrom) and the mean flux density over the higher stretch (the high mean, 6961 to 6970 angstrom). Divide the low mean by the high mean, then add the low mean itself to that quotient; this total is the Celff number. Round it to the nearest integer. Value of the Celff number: 198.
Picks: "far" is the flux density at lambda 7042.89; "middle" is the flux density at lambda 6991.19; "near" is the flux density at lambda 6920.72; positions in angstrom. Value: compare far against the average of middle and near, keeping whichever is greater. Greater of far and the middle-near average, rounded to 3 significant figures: 209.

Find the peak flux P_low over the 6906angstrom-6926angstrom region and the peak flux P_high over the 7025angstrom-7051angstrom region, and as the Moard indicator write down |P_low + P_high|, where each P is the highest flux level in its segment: 404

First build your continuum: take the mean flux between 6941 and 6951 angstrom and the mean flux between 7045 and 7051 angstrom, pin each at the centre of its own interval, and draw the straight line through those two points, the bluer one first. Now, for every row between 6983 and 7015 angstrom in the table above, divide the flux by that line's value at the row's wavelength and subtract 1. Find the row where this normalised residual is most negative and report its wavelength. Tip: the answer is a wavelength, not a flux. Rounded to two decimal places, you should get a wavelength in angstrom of 6991.19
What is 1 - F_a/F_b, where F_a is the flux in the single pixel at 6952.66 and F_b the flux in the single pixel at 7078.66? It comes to -0.17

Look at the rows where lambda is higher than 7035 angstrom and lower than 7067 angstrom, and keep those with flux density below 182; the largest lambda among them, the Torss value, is 7059.13 angstrom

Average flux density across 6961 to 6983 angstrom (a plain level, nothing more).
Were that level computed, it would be 188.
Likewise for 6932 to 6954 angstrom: 195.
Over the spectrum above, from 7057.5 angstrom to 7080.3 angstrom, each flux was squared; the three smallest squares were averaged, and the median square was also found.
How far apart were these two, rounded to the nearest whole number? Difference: 5685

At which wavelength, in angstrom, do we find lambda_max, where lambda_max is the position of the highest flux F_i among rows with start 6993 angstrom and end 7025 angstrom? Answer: 7007.31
